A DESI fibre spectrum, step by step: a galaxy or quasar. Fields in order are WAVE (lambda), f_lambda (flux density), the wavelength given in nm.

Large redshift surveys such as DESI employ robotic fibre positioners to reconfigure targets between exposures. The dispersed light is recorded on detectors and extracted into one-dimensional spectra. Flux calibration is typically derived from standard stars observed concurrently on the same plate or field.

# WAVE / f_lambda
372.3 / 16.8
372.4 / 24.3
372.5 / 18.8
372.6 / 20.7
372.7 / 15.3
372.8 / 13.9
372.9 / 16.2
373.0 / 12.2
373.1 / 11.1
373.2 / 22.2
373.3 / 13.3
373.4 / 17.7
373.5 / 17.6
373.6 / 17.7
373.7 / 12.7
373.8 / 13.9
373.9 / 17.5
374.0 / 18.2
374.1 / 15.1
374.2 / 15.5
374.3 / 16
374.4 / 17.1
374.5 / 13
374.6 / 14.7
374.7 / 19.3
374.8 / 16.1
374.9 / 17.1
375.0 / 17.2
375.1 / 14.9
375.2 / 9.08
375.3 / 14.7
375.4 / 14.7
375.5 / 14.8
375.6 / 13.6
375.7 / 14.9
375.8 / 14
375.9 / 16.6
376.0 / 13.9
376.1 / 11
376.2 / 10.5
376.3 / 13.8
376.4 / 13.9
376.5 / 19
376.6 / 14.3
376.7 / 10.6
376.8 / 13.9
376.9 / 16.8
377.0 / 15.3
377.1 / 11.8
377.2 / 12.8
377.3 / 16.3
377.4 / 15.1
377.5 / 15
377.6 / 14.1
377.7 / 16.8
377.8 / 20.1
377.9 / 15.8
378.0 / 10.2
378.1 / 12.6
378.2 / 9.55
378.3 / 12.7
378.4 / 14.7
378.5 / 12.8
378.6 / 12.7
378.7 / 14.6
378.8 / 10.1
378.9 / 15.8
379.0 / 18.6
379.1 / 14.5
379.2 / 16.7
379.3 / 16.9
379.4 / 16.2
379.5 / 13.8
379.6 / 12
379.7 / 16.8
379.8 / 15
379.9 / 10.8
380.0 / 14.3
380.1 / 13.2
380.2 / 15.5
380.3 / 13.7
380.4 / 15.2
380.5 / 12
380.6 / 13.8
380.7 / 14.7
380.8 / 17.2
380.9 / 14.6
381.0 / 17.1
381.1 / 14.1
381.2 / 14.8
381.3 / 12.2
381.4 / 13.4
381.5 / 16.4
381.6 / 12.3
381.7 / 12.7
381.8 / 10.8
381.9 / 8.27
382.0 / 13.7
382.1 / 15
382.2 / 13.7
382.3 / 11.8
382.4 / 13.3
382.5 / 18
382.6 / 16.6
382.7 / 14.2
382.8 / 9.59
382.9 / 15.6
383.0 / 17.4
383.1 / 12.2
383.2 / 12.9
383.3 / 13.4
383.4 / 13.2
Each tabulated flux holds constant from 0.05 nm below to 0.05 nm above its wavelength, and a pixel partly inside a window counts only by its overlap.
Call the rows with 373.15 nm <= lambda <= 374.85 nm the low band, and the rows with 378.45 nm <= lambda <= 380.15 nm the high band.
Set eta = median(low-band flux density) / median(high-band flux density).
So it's 1.11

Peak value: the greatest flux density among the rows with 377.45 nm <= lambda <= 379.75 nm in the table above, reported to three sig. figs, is 20.1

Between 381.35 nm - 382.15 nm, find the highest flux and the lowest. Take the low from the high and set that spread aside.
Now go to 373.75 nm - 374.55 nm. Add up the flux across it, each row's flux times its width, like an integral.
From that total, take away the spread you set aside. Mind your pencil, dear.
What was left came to 4.5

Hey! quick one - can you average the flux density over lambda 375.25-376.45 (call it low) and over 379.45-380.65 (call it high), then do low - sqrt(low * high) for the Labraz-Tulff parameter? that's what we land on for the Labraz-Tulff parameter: 0.0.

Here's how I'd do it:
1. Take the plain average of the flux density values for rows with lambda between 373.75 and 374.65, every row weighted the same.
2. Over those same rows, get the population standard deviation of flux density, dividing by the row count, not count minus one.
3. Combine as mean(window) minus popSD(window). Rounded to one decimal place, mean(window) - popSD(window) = 14.1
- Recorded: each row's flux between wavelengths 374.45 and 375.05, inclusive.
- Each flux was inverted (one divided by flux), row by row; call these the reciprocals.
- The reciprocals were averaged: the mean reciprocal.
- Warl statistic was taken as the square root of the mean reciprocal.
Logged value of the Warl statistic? 0.250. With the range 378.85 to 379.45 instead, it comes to 0.247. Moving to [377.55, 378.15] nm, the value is 0.265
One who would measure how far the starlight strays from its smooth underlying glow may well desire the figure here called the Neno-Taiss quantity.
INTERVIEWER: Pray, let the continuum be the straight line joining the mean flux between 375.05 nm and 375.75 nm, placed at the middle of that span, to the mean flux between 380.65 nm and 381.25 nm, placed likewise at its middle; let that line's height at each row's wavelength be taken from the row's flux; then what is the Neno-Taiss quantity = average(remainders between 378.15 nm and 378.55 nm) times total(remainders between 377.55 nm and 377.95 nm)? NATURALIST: -20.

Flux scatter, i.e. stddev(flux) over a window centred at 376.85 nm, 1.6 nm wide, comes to 2.3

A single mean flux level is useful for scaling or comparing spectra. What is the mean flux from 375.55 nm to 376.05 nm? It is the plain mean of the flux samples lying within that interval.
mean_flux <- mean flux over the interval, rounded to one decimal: 14.6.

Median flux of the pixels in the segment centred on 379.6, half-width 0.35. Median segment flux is 15.0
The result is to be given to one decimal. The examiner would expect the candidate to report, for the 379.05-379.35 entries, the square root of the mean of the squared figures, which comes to 16.1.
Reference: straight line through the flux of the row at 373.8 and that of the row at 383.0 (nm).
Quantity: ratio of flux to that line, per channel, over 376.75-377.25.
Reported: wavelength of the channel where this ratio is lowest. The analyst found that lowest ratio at 377.1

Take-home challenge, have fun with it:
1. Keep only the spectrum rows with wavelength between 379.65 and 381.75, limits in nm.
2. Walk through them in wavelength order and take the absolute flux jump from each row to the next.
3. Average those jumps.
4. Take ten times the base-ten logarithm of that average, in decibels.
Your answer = 3.49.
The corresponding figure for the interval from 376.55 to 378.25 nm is 4.29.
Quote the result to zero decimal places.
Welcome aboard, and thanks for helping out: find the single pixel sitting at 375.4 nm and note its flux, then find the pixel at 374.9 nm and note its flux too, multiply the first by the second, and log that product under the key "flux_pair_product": 251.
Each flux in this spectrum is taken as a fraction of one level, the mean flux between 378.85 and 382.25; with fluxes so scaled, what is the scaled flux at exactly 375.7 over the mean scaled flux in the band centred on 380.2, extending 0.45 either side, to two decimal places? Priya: 1.09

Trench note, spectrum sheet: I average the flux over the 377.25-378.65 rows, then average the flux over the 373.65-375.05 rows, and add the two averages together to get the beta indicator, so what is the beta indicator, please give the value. 30.1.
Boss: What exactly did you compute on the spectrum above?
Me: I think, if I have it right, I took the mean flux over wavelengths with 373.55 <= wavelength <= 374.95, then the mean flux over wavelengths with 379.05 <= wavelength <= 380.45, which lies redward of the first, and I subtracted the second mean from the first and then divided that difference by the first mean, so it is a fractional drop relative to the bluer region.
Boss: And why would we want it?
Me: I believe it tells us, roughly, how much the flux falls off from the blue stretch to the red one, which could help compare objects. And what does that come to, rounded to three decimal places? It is 0.086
